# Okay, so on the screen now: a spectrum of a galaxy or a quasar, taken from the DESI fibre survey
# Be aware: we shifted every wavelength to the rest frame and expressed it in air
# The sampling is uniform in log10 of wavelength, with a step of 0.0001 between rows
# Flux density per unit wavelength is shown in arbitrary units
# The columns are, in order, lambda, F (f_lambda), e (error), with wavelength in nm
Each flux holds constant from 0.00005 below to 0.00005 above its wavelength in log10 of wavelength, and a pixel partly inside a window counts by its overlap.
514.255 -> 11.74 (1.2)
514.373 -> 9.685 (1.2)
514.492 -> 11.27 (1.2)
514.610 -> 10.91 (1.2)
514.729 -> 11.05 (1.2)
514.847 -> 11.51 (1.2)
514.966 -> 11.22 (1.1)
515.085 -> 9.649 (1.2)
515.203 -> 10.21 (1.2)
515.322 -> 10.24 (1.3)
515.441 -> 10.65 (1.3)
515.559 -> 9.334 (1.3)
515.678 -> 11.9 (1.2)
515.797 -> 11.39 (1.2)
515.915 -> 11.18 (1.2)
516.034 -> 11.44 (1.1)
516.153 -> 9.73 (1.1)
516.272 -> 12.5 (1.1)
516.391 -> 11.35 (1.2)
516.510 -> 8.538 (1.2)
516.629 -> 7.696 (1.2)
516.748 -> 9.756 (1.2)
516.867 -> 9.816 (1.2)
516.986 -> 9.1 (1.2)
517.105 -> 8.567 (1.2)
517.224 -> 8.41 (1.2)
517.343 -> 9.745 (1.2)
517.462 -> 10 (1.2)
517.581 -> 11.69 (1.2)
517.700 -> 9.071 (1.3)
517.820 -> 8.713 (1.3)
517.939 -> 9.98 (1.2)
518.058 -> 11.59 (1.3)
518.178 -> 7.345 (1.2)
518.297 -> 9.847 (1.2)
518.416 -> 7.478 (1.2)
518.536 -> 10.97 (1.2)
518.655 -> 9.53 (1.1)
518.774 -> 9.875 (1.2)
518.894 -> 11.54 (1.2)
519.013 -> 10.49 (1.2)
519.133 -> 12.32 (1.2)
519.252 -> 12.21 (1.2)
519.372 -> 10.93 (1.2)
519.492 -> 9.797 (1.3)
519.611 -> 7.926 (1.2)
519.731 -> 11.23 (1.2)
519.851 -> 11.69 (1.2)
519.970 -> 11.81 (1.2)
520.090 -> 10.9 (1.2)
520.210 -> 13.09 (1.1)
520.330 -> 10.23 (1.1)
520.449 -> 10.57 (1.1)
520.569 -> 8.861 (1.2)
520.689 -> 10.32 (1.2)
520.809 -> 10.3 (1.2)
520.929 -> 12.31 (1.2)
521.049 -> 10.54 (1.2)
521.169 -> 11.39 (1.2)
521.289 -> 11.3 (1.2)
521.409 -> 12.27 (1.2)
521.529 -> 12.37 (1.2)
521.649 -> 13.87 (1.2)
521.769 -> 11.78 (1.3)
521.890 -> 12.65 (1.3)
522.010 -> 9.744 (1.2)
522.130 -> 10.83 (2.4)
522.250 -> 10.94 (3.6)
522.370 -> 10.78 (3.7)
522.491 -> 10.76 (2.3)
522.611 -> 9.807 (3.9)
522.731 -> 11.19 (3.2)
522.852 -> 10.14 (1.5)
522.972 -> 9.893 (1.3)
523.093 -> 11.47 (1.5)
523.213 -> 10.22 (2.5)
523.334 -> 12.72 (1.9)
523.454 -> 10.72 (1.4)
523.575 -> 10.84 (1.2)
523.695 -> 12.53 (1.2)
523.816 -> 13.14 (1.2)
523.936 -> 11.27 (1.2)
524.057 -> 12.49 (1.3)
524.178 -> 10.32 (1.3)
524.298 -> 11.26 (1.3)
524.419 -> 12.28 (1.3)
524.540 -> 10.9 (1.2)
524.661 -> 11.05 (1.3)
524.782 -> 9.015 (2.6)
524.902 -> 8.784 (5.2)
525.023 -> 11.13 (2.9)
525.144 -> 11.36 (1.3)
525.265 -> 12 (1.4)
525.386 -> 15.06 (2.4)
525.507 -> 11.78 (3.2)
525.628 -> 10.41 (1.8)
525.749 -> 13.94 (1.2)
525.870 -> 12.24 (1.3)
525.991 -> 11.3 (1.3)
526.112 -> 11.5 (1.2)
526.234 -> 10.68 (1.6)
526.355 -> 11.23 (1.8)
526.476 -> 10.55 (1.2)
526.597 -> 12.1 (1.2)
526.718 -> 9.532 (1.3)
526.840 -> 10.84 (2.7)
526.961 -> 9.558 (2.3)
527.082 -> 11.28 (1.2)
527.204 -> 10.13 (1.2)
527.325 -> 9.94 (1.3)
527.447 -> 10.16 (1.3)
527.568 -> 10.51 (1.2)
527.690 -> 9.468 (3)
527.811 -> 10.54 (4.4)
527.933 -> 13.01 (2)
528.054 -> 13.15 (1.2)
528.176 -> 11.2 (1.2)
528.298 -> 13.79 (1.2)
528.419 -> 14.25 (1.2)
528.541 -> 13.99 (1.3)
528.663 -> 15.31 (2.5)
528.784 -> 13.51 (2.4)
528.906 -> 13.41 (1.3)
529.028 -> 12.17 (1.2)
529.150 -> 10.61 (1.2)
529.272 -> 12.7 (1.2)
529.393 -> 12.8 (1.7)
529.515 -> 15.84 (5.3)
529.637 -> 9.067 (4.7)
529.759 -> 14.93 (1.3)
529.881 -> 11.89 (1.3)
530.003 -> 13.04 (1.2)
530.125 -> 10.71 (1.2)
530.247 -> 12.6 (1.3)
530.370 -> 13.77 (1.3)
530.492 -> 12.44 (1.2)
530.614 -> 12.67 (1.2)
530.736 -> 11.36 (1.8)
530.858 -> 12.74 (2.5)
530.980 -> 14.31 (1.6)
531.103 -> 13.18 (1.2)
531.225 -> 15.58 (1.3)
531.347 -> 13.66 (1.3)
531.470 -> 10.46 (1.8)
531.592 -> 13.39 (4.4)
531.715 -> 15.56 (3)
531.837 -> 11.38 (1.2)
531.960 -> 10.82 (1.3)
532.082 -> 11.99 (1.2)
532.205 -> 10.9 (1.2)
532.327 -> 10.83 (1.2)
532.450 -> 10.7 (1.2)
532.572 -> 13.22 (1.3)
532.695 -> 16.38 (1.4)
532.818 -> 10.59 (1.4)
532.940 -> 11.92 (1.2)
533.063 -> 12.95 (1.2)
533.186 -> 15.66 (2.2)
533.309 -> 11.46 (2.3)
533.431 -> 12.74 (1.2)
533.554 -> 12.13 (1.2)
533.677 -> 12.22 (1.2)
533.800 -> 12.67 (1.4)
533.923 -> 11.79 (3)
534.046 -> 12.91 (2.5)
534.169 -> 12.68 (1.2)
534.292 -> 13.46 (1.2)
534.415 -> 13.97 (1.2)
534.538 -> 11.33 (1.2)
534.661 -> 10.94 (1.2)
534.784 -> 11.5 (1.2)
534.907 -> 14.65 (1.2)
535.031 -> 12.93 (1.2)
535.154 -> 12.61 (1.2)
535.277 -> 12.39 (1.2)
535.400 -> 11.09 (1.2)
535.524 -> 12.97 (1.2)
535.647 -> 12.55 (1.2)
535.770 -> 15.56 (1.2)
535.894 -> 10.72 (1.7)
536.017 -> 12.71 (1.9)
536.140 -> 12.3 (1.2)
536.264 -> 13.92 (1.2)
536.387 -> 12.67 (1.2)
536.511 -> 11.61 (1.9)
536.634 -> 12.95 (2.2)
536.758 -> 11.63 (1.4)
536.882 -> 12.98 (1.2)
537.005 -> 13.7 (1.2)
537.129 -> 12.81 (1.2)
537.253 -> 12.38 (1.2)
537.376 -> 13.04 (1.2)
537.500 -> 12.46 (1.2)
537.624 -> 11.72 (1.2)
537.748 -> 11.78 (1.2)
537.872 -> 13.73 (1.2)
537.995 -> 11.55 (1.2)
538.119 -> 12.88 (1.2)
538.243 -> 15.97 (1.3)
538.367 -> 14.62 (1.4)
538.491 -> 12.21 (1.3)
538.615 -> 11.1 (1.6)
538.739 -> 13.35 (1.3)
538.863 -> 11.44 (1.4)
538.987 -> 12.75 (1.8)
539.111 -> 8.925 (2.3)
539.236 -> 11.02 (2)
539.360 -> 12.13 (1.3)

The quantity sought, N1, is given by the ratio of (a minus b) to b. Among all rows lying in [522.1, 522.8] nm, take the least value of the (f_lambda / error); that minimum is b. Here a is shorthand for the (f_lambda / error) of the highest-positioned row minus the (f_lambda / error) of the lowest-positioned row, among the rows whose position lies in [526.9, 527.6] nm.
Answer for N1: 0.8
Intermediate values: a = 4.6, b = 2.5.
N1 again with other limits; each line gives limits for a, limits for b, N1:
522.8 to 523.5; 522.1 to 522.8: -0.6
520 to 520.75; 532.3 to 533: -1.1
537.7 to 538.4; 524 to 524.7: -0.9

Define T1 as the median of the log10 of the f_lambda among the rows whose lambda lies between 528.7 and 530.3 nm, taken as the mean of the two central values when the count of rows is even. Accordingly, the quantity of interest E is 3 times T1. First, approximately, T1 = 1.10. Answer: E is 3.31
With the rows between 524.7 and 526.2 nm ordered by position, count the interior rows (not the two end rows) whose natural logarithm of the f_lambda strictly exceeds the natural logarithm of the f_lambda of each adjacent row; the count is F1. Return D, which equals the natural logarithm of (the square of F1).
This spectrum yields 1.4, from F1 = 2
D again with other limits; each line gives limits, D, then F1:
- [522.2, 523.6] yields 2.2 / 3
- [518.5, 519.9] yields 1.4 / 2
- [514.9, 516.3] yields 2.2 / 3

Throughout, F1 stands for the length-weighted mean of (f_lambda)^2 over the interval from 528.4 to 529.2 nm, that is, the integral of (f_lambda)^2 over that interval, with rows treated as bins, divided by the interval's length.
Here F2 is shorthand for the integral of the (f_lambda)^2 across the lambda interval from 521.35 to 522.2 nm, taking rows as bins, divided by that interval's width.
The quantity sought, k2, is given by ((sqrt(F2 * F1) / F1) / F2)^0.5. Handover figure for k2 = 0.079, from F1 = 179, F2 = 144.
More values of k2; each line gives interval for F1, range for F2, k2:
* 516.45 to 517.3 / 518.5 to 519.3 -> 0.101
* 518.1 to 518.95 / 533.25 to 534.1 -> 0.092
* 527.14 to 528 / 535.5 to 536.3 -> 0.085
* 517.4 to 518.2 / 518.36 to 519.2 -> 0.098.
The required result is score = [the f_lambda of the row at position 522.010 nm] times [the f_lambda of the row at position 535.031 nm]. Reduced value 126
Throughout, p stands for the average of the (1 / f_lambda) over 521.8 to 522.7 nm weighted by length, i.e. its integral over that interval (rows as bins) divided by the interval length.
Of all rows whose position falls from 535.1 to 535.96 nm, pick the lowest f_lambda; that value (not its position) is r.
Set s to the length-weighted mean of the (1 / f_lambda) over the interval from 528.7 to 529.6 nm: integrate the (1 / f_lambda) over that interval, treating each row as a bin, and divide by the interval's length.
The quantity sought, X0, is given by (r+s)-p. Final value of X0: 10.71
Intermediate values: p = 0.0929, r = 10.72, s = 0.0785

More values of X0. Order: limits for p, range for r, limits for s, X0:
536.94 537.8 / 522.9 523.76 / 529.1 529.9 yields 9.90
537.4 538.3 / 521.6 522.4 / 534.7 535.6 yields 9.75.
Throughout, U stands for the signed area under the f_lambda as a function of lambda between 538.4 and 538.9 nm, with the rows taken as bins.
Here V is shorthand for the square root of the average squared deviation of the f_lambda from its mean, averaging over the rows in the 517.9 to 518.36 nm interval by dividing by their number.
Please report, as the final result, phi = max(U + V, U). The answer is 7.6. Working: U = 6.1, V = 1.52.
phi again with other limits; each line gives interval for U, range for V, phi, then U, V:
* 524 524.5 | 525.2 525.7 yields 7.5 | 5.8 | 1.70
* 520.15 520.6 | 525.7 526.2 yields 5.9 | 4.9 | 1.04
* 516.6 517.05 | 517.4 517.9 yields 5.3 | 4.1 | 1.15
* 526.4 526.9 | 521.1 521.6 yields 5.9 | 5.4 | 0.49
